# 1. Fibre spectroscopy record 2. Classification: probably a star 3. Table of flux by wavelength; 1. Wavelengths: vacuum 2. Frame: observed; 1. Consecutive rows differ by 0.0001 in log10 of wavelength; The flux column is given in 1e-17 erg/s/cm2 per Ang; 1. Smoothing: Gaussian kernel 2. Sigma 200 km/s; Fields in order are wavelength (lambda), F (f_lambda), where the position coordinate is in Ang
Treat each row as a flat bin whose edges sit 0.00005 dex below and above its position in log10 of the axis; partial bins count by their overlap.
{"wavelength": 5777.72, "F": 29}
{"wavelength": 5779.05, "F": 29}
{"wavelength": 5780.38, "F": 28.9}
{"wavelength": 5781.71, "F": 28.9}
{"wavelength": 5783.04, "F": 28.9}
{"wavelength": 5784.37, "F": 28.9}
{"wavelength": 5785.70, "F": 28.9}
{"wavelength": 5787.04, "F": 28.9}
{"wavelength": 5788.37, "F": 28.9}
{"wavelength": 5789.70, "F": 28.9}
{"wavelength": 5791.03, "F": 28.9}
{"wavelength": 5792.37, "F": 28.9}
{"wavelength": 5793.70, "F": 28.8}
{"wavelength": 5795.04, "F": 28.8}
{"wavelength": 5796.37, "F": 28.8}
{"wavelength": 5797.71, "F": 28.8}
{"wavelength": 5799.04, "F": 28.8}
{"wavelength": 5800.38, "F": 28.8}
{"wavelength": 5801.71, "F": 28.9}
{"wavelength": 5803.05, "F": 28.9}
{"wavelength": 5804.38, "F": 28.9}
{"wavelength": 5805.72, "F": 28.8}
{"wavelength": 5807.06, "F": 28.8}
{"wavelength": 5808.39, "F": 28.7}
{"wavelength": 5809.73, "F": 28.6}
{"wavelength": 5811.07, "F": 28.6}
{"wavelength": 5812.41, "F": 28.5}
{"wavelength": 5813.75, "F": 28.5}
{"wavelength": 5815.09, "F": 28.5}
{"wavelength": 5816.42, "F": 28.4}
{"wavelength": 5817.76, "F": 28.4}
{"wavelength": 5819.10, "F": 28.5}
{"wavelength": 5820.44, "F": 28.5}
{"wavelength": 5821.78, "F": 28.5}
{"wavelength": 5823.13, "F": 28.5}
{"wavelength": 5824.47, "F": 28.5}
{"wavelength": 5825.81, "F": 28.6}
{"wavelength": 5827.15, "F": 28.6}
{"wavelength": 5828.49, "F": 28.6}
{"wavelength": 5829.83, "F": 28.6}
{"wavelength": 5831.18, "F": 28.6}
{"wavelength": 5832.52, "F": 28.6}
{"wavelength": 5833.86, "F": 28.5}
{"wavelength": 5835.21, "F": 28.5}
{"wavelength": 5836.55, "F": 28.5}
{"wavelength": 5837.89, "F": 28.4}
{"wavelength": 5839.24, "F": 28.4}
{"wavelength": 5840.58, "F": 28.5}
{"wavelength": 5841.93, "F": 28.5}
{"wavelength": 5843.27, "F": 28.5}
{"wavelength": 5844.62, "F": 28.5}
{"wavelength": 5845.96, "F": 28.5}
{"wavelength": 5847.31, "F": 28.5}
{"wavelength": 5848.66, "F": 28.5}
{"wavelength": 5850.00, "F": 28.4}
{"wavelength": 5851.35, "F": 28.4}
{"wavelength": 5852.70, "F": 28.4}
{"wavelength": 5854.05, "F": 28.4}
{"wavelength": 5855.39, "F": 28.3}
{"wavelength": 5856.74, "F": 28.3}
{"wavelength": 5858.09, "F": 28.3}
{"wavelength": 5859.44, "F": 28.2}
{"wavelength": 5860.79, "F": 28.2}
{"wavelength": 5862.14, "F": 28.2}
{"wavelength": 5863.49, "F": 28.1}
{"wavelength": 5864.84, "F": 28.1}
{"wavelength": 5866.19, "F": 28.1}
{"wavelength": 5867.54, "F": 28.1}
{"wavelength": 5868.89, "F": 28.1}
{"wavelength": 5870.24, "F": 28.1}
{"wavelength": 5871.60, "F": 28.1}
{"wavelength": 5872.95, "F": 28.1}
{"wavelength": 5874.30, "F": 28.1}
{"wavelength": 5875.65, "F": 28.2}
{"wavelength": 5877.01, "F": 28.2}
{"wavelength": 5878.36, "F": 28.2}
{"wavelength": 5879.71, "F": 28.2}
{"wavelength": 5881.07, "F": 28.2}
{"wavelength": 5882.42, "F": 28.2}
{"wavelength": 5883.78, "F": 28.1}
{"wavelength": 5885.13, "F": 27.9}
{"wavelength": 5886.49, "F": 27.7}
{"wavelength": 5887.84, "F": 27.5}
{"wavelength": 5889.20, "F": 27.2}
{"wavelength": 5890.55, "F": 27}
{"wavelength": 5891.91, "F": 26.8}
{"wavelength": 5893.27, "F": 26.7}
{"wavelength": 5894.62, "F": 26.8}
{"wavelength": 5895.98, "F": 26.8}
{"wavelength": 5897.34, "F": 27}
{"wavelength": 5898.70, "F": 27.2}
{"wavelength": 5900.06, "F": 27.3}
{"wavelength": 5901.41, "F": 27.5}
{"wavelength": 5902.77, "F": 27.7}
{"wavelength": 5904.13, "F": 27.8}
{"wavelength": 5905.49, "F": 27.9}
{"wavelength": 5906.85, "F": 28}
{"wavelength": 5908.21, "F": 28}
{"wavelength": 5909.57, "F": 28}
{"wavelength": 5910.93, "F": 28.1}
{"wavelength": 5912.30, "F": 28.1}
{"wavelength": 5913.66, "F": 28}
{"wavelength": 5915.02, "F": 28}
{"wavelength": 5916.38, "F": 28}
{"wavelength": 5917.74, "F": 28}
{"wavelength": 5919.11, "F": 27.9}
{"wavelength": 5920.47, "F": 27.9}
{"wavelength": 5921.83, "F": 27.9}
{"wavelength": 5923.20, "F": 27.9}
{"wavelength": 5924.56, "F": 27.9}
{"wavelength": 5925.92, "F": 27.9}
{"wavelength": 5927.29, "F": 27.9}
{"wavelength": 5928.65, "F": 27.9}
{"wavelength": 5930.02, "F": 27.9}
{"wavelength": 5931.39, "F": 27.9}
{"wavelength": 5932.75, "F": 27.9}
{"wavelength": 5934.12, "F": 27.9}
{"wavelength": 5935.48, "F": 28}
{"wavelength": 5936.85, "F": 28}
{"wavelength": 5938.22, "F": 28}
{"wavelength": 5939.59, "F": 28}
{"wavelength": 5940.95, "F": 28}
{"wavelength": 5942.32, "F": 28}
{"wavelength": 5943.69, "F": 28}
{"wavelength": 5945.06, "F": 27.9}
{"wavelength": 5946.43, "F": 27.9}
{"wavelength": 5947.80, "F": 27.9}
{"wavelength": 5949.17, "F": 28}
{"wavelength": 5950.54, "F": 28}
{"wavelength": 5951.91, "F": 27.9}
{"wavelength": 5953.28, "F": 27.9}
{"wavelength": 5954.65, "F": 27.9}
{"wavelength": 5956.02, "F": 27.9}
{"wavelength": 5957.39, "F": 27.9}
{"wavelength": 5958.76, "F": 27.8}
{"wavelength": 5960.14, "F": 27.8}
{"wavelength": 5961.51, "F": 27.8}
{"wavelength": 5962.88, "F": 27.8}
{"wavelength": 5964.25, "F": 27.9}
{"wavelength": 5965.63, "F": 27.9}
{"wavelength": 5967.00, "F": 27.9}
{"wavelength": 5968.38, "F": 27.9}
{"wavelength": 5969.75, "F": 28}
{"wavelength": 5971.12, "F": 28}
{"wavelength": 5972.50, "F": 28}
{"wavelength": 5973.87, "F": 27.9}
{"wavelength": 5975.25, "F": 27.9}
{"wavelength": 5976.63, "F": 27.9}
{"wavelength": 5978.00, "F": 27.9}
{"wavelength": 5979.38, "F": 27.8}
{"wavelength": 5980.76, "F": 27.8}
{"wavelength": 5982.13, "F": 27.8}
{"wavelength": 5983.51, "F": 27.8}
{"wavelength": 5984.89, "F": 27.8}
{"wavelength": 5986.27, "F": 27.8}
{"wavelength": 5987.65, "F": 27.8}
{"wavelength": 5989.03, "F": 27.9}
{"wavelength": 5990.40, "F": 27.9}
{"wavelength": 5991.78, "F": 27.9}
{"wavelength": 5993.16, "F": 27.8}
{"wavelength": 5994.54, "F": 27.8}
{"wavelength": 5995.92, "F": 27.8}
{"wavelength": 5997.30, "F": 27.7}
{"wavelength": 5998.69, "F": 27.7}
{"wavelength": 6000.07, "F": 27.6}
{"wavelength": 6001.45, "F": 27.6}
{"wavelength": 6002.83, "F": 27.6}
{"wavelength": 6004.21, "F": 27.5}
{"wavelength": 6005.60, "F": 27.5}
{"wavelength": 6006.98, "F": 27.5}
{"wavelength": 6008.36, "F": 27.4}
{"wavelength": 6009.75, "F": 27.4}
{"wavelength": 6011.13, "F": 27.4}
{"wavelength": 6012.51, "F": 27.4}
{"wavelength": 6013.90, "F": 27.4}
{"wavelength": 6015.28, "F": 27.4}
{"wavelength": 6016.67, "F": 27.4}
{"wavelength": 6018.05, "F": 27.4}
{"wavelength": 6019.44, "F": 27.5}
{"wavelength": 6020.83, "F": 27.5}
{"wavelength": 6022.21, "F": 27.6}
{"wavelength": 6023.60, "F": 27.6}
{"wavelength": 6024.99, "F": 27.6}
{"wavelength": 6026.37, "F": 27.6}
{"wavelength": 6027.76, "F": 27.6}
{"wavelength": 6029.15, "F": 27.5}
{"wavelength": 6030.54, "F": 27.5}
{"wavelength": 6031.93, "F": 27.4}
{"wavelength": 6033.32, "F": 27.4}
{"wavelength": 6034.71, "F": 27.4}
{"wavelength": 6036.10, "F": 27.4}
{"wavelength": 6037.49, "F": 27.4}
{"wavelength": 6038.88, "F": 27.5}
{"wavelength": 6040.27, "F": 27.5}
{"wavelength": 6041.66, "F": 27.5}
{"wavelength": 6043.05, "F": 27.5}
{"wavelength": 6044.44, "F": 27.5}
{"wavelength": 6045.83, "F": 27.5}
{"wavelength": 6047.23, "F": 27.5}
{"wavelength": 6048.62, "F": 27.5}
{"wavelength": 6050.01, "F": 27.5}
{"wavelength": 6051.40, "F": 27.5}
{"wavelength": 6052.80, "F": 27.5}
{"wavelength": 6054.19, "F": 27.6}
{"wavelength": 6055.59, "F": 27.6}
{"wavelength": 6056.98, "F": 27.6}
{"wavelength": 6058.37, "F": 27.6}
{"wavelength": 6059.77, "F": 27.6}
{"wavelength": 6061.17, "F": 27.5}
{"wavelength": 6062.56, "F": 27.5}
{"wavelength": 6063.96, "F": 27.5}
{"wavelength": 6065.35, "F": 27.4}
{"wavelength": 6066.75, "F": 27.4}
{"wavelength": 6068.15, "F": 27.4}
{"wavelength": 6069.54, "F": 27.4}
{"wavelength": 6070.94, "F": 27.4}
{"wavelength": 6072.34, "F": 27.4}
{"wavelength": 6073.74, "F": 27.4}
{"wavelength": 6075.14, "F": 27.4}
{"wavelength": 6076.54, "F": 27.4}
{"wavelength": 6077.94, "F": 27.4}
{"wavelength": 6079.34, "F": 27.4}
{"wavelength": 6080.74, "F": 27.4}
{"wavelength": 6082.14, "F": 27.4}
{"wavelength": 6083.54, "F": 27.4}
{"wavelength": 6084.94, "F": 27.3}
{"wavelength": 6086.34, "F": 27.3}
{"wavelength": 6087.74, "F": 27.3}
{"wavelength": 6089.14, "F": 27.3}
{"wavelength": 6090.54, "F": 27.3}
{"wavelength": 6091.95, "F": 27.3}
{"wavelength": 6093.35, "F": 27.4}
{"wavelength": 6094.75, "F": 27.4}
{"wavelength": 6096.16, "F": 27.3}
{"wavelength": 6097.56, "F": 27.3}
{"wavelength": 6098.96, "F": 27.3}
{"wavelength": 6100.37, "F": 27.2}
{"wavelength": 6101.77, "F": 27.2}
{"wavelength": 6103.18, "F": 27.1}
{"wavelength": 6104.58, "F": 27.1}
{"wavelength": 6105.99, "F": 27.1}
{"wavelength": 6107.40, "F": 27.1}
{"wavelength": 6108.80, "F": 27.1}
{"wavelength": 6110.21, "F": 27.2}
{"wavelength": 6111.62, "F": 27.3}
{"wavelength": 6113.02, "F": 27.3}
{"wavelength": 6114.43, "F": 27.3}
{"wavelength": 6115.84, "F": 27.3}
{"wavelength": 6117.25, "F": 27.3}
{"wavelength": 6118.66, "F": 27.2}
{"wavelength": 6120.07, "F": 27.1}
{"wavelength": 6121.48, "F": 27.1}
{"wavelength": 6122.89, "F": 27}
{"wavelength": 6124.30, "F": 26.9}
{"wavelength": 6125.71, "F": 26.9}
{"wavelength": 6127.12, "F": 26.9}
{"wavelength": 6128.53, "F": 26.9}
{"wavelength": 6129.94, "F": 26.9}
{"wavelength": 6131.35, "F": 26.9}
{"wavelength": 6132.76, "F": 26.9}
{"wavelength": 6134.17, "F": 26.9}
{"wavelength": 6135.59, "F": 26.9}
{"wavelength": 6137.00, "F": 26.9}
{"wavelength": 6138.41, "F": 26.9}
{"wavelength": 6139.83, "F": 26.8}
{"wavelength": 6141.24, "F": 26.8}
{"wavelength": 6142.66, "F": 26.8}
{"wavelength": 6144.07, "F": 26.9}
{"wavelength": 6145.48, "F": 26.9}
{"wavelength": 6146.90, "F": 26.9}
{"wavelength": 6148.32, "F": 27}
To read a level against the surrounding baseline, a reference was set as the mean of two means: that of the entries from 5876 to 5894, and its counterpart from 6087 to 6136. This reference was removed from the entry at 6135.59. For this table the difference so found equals -0.5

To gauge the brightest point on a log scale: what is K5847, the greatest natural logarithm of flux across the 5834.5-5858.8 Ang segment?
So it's 3.35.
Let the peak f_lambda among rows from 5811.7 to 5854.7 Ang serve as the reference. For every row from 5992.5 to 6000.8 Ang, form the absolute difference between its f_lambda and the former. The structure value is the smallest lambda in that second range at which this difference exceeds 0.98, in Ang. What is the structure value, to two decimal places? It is 6000.07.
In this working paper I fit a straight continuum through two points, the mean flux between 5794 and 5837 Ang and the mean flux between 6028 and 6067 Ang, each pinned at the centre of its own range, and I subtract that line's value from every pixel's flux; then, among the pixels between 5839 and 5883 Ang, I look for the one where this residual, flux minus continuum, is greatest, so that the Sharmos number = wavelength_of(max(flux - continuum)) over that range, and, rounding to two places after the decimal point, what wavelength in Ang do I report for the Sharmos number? 5848.66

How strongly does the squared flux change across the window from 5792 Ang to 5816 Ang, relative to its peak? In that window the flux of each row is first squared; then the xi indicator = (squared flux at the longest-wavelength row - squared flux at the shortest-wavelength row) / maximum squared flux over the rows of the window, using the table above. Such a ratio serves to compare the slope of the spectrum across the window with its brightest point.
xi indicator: -0.027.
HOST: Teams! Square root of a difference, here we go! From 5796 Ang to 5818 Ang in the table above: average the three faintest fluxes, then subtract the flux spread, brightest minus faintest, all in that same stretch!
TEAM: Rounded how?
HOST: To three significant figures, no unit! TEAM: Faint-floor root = 5.29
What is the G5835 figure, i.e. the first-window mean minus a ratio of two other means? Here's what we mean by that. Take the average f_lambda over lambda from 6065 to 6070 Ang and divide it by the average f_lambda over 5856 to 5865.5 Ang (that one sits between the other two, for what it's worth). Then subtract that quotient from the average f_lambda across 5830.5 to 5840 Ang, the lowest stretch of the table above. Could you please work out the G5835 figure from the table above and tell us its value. 27.5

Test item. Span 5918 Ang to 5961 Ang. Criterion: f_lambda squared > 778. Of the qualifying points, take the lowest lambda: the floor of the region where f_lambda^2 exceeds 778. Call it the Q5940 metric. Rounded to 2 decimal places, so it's 5919.11 Ang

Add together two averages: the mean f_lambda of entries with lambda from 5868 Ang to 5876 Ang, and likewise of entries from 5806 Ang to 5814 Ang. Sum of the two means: 56.7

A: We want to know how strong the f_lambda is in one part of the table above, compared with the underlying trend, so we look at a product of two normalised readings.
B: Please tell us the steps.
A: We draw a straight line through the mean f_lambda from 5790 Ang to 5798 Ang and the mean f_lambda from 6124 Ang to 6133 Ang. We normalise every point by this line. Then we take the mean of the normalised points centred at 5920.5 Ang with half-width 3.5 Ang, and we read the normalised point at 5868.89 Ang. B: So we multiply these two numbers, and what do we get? 0.983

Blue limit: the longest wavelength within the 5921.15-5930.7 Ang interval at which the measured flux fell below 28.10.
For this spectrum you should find 5930.02 Ang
